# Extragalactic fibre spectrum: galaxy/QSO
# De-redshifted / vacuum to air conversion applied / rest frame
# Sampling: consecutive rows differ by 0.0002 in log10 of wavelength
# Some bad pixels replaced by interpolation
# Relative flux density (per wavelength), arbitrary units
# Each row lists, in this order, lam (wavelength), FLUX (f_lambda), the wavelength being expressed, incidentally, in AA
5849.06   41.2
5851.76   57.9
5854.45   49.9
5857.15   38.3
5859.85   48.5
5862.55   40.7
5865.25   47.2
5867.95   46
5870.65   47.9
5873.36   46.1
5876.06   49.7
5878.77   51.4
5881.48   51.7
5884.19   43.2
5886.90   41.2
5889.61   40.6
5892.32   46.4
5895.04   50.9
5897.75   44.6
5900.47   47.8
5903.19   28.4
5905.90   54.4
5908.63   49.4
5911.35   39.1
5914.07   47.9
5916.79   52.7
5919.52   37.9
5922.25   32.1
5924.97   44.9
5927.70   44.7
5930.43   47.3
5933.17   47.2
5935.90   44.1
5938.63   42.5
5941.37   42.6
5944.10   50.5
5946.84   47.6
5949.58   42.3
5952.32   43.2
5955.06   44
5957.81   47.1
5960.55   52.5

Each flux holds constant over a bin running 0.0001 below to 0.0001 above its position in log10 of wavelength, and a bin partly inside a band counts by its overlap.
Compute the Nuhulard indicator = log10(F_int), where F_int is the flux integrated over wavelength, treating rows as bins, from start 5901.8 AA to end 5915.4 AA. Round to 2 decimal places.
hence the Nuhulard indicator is 2.78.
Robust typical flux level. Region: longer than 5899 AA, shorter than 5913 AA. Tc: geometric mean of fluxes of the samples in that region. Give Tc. 43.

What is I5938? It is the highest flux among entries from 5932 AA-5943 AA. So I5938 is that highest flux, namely 47.2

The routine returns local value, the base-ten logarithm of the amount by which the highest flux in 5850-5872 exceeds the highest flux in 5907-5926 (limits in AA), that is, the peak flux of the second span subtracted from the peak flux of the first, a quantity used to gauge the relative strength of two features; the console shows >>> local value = 0.72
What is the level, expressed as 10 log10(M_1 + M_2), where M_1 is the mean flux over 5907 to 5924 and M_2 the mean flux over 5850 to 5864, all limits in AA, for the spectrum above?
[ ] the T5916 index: 19.55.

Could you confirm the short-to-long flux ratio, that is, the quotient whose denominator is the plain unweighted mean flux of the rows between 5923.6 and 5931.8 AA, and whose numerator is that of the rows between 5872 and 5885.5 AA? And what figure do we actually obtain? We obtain 1.06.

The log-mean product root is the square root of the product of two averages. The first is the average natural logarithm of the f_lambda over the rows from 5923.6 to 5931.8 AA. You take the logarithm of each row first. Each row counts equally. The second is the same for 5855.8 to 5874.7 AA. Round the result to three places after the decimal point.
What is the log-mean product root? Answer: 3.811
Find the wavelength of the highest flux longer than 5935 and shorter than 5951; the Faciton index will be 5944.10 AA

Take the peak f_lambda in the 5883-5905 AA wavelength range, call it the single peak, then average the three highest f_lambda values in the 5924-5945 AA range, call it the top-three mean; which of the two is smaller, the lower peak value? 48.3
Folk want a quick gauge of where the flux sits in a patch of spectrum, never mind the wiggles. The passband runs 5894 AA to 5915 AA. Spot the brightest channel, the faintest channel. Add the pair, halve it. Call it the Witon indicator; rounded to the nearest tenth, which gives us 41.4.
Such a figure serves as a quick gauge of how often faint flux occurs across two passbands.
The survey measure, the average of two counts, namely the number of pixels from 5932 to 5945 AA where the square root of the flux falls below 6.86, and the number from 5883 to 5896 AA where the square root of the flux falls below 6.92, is 3.50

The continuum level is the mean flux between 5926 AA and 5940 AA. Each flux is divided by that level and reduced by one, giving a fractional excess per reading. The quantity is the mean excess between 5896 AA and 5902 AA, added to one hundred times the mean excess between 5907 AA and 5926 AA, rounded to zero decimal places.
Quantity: -4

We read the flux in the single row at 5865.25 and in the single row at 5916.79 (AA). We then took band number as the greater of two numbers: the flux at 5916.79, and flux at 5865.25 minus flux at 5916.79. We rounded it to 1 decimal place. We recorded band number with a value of 52.7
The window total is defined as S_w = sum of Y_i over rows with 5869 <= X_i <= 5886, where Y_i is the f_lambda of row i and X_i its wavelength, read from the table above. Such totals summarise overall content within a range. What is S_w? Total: 290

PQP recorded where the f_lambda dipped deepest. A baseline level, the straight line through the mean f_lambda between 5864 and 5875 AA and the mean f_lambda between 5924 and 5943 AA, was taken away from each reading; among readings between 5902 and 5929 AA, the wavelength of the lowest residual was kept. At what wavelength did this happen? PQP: 5903.19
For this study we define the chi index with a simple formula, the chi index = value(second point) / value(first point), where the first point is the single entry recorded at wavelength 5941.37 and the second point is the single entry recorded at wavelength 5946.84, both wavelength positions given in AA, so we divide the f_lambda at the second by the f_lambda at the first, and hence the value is 1.12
